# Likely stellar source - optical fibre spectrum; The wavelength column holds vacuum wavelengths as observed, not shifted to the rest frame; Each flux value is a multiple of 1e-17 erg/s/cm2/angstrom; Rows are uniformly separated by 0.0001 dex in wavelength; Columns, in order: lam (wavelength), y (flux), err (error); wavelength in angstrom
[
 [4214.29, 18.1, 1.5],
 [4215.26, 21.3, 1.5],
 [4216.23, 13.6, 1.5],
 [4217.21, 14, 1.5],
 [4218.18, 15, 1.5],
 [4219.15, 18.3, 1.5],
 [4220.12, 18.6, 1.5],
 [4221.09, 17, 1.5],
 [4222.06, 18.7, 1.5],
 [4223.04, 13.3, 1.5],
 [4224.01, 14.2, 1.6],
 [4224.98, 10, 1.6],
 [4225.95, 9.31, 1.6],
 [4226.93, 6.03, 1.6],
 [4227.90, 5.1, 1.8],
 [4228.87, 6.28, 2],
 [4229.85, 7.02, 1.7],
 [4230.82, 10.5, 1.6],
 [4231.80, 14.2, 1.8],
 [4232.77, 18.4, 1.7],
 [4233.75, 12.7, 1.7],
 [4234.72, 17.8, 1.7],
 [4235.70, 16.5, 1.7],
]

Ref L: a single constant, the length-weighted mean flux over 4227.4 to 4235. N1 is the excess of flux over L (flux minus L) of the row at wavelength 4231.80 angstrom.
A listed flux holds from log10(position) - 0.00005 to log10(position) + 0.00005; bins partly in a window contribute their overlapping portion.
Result 3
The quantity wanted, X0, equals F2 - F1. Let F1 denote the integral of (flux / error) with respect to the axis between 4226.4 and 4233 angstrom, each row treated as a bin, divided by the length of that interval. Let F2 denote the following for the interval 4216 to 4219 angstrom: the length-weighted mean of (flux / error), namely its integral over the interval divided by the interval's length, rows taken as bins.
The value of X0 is 4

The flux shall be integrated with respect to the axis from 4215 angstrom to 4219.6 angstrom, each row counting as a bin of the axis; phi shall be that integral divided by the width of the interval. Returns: 16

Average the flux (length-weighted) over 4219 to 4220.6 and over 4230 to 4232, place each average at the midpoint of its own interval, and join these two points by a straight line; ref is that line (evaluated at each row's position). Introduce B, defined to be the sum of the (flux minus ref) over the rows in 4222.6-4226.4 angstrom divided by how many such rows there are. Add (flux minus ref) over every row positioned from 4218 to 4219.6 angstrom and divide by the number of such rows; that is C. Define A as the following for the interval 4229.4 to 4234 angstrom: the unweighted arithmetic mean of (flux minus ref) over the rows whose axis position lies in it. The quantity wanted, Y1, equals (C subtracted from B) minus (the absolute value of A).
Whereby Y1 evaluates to -3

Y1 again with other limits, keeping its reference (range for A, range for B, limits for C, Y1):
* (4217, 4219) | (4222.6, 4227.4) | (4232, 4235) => -17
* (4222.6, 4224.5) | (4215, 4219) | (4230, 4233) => -11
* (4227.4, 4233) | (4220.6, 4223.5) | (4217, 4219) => 3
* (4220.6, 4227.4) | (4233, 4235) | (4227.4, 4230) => 10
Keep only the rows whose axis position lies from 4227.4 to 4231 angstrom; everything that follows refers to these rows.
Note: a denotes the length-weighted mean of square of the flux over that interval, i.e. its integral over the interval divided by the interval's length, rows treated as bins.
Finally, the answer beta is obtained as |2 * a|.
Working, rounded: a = 52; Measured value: 103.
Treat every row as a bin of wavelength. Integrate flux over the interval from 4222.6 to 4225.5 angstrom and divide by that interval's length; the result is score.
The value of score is 12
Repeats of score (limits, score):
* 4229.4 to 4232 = 10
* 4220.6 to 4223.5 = 16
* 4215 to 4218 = 16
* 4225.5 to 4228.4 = 7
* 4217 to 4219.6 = 16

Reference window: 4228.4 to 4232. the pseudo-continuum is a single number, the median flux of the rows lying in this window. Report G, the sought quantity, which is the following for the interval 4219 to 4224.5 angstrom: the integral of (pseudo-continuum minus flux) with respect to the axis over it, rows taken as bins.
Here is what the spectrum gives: -43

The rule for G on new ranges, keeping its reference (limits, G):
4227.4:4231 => 7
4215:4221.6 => -52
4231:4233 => -13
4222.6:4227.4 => -9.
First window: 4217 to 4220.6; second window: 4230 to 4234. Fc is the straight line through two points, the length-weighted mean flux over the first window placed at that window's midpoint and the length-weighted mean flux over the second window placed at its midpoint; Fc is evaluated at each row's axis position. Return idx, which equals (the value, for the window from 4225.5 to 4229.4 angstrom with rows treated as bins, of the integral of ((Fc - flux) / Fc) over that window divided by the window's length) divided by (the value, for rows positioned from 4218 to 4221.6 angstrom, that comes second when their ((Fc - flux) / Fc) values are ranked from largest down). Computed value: -9.9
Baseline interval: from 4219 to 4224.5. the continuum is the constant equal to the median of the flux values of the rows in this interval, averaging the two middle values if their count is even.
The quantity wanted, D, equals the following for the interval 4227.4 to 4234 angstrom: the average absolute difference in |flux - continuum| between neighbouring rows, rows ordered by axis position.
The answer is 2.7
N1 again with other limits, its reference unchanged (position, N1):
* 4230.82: -1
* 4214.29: 7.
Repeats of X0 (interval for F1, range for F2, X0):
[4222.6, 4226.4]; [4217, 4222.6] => 4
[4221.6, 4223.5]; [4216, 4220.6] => 0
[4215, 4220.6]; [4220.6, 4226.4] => -2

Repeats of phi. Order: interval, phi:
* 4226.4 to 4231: 7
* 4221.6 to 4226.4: 13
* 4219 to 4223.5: 17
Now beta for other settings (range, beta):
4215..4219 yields 520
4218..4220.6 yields 623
